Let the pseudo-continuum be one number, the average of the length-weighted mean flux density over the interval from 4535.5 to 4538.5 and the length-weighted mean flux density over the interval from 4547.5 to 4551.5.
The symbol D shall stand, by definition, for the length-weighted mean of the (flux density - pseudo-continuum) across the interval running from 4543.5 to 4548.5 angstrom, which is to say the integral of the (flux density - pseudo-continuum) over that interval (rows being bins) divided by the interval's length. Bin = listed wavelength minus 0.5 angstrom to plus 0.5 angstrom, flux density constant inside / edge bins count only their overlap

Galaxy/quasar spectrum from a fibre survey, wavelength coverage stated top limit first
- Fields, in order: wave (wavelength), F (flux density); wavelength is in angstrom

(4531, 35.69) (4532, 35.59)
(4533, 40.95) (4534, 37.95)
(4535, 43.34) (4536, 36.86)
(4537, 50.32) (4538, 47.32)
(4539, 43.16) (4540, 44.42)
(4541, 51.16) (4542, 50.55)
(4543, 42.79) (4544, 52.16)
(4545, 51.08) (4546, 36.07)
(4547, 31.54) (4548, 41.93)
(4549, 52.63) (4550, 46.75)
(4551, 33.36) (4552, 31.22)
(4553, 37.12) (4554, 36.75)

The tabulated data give -2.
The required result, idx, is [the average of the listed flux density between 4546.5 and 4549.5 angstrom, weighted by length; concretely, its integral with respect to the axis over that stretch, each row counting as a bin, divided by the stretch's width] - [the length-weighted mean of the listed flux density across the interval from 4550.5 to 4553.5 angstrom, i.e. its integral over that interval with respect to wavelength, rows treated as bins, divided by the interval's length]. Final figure 8.1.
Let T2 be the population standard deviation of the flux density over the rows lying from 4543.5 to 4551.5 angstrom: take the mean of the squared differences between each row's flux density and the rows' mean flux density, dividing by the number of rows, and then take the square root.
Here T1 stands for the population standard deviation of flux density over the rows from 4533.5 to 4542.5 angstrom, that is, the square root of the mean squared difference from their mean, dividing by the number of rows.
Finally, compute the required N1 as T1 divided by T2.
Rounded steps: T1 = 5.0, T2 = 8.1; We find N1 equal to 0.6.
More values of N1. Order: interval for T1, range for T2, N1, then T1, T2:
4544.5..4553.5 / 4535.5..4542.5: 1.6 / 7.8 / 4.8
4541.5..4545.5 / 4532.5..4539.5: 0.8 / 3.7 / 4.5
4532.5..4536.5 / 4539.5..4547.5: 0.4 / 2.5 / 7.3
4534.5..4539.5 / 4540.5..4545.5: 1.3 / 4.5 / 3.4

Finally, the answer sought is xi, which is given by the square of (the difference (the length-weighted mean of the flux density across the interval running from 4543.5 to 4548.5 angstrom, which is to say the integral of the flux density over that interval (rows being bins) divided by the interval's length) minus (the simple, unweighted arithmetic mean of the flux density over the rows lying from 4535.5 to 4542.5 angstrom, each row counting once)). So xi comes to 14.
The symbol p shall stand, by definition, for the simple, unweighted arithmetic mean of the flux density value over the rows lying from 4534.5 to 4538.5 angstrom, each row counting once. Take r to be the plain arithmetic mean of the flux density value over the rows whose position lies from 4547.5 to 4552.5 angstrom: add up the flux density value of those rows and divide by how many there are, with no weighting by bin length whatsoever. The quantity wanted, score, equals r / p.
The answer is 0.93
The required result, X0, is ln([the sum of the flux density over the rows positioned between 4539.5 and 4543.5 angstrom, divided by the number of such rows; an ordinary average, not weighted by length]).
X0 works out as 3.86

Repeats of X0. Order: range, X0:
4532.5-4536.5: 3.68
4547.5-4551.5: 3.78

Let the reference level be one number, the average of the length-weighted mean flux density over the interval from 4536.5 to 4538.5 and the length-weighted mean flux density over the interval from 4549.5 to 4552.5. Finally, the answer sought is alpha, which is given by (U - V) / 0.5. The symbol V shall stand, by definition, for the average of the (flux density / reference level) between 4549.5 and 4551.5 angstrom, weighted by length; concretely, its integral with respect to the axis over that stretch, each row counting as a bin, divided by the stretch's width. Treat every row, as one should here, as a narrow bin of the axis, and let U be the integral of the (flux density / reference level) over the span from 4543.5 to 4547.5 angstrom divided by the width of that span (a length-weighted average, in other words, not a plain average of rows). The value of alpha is 0.1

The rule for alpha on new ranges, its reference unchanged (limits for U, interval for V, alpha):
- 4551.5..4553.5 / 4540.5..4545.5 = -0.7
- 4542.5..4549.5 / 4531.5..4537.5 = 0.1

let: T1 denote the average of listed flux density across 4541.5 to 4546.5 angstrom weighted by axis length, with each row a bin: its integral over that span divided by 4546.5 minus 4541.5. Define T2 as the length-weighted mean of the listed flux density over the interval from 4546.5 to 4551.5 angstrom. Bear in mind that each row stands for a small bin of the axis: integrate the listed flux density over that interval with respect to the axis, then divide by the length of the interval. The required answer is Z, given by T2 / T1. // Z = 0.89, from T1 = 46.5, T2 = 41.2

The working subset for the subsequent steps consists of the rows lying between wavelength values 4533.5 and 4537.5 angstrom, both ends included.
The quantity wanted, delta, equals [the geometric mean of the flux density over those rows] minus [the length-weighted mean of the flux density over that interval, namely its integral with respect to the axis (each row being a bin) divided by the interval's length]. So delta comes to -0.32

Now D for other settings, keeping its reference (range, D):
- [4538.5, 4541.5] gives 2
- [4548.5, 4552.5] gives -3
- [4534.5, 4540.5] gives 0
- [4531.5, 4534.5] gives -6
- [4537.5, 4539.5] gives 1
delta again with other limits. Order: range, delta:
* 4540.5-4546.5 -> -0.41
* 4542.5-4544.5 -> -0.23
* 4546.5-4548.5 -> -0.37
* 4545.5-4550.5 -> -0.68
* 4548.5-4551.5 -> -0.79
